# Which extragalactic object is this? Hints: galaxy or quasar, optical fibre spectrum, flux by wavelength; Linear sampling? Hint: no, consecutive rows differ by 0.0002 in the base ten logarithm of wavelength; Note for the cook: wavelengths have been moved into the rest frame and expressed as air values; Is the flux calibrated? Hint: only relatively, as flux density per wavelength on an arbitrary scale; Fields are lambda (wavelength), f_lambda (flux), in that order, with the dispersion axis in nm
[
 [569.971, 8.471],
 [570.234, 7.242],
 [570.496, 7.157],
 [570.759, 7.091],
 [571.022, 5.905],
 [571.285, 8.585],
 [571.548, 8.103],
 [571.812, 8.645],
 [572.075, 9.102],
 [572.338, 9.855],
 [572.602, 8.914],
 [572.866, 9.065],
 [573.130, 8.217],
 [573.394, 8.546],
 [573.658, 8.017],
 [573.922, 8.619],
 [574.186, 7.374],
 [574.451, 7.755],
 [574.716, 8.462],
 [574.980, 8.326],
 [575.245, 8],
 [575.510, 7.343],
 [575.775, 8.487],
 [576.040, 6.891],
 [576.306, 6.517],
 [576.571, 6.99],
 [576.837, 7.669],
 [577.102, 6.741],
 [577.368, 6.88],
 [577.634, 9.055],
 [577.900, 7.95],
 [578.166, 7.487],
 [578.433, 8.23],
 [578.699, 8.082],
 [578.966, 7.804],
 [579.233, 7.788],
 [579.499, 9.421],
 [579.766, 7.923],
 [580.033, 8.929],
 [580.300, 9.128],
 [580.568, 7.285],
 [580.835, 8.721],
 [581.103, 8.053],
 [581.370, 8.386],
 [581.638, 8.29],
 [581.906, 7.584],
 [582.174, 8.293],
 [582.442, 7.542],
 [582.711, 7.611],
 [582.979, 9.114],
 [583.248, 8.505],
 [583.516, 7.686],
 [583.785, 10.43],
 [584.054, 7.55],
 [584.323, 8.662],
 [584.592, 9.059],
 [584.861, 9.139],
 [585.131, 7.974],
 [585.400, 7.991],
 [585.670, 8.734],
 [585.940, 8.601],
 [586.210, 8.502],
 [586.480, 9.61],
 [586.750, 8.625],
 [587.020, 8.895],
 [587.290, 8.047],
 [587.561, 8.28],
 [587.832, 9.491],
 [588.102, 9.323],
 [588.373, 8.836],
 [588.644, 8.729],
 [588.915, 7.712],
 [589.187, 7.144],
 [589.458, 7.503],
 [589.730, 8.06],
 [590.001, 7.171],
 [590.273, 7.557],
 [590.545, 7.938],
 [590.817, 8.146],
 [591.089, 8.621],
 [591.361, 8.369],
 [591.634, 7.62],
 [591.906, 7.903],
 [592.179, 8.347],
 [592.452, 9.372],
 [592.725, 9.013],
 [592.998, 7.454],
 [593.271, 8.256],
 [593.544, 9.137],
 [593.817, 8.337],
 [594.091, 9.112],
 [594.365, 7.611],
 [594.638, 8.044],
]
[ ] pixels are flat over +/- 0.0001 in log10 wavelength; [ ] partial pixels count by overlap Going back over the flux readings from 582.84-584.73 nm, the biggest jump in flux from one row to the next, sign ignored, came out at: 2.9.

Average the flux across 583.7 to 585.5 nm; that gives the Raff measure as 8.7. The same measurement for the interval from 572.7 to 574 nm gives 8.5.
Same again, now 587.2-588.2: 8.8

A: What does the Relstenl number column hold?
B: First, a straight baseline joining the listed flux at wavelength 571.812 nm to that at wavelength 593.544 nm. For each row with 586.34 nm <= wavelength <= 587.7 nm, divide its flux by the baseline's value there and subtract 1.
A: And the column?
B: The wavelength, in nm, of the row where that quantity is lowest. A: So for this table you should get 587.290 nm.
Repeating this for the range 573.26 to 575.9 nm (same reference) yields 575.510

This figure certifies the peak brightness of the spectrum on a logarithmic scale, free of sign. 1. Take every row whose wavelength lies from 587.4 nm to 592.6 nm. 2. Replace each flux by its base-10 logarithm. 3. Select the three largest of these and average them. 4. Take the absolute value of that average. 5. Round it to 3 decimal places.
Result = 0.973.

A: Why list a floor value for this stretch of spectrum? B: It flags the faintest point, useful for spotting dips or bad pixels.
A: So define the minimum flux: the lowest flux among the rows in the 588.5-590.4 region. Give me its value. 7.144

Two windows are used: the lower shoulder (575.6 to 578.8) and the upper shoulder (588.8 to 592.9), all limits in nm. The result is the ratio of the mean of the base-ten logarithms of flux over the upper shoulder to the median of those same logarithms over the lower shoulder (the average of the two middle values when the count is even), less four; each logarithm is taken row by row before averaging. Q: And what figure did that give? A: -2.97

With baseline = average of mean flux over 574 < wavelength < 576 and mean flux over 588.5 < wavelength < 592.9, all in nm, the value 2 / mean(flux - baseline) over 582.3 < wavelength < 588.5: 3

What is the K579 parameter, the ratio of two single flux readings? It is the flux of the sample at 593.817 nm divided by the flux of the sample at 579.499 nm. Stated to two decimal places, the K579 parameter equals 0.88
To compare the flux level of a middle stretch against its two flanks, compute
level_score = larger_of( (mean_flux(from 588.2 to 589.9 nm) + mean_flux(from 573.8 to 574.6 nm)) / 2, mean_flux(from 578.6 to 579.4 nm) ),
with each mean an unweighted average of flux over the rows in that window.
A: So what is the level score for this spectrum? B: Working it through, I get 7.96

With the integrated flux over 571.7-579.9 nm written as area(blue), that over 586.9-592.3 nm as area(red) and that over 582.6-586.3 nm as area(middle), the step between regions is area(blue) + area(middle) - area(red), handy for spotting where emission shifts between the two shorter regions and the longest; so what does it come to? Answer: 54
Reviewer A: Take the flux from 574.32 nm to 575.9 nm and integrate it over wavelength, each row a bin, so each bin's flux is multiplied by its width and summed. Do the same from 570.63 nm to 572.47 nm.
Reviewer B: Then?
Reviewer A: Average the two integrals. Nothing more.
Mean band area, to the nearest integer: 14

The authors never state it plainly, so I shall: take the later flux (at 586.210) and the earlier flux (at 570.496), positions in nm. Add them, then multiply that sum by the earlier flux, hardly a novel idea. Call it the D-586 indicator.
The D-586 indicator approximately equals 112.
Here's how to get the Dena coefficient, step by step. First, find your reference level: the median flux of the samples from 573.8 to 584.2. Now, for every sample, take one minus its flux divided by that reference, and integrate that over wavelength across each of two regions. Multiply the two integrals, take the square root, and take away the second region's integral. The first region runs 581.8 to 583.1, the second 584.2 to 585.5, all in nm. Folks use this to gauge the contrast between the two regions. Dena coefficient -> 0.14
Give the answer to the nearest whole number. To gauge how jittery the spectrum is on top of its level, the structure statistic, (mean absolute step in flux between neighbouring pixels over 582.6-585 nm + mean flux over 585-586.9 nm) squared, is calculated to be 97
